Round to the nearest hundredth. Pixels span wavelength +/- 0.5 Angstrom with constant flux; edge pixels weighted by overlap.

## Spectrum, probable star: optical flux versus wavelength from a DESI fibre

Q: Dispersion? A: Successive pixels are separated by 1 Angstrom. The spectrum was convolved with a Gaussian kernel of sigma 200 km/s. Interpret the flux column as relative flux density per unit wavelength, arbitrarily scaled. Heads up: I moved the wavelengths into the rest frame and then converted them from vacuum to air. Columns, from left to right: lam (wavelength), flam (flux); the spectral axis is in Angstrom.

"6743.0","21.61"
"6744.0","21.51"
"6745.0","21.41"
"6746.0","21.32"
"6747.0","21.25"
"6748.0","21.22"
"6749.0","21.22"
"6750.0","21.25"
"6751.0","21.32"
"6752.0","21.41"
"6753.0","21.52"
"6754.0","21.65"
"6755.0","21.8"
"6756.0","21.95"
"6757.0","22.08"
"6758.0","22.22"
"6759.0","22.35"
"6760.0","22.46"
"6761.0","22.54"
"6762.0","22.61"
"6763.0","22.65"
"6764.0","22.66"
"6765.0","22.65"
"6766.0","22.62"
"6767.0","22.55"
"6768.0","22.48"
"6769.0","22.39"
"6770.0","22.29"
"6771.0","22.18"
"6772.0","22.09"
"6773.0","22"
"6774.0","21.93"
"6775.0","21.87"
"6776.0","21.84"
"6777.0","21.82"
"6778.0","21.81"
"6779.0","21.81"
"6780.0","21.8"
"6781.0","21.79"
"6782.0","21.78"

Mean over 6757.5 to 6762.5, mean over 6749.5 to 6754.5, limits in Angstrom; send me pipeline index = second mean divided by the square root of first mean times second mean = 0.98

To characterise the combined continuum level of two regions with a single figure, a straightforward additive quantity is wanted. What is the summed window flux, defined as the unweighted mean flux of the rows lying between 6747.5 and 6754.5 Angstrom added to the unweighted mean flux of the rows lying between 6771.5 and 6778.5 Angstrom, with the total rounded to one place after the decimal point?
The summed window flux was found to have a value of 43.3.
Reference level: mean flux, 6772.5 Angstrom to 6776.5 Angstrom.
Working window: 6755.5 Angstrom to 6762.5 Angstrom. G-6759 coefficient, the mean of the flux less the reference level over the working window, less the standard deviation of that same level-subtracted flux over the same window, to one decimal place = 0.2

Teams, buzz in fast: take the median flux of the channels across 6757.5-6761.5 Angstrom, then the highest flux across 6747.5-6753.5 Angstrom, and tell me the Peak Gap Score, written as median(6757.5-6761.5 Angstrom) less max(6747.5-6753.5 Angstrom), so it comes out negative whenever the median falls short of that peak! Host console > 0.9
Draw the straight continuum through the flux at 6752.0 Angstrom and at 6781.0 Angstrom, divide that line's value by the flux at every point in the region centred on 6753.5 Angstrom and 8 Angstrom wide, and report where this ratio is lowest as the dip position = 6757.0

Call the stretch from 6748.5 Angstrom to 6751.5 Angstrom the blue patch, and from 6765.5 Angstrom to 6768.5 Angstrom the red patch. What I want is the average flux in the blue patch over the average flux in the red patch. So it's 0.94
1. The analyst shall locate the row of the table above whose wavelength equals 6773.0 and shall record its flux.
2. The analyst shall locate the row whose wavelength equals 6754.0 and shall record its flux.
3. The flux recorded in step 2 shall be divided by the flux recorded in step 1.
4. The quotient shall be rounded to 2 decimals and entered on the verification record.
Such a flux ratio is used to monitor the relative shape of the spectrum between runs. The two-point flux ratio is 0.98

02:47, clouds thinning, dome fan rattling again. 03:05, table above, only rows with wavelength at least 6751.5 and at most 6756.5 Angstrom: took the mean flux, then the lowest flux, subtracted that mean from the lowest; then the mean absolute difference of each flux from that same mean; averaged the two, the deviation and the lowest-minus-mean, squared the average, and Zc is 0.0020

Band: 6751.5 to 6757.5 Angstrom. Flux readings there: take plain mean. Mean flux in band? 21.7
